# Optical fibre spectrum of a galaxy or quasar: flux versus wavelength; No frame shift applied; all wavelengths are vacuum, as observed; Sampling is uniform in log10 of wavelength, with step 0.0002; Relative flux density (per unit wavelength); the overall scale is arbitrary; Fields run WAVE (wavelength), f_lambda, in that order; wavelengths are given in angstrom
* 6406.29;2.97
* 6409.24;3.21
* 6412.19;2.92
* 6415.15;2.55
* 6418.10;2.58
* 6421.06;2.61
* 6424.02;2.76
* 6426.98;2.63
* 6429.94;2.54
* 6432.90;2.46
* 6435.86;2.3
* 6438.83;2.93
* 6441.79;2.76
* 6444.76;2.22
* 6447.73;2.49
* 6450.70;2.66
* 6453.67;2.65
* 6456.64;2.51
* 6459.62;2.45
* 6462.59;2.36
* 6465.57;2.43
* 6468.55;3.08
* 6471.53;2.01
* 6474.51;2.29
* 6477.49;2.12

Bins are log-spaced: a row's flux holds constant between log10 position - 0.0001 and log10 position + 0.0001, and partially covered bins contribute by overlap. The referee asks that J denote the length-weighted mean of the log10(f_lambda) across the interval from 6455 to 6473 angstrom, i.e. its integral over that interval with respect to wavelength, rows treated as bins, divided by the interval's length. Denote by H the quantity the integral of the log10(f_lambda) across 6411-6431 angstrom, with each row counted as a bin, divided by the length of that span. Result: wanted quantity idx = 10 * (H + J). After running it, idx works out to 8.1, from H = 0.42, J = 0.390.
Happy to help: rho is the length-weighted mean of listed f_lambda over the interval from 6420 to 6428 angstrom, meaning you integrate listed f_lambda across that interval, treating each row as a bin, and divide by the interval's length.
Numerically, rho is 2.67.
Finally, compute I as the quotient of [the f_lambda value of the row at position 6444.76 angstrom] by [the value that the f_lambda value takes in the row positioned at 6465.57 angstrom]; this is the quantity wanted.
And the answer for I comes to 0.91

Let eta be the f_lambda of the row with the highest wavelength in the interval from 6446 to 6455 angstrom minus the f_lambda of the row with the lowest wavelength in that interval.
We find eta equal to 0.16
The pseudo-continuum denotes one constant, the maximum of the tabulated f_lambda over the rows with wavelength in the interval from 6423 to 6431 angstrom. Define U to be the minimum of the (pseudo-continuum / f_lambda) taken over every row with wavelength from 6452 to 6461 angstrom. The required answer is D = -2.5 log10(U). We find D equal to -0.04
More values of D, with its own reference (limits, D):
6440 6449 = 0.00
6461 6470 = 0.12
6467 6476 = 0.12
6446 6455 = -0.04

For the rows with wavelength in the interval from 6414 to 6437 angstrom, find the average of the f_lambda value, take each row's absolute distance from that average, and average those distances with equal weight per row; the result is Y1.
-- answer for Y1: 0.09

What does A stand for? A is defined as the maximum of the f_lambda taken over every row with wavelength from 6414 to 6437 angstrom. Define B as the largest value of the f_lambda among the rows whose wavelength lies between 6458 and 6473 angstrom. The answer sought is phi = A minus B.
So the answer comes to -0.32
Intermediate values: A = 2.76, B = 3.08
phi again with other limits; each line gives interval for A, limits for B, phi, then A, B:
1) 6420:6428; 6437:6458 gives -0.17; 2.76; 2.93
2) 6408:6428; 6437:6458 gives 0.28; 3.21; 2.93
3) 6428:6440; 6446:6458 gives 0.27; 2.93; 2.66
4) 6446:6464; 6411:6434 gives -0.26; 2.66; 2.92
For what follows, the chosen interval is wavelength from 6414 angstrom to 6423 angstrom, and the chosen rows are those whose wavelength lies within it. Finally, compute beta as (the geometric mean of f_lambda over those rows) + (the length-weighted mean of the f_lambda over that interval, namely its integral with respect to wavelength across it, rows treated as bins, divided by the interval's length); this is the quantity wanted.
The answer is 5.17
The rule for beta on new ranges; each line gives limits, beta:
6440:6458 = 5.10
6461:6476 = 4.84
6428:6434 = 5.01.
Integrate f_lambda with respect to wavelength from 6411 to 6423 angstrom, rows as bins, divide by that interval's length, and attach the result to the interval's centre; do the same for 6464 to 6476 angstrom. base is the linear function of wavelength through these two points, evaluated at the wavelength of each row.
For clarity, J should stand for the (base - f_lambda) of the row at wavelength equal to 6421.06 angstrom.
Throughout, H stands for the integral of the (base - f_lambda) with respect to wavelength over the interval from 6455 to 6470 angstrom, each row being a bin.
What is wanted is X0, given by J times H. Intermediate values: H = -1.3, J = 0.03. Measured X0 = -0.044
